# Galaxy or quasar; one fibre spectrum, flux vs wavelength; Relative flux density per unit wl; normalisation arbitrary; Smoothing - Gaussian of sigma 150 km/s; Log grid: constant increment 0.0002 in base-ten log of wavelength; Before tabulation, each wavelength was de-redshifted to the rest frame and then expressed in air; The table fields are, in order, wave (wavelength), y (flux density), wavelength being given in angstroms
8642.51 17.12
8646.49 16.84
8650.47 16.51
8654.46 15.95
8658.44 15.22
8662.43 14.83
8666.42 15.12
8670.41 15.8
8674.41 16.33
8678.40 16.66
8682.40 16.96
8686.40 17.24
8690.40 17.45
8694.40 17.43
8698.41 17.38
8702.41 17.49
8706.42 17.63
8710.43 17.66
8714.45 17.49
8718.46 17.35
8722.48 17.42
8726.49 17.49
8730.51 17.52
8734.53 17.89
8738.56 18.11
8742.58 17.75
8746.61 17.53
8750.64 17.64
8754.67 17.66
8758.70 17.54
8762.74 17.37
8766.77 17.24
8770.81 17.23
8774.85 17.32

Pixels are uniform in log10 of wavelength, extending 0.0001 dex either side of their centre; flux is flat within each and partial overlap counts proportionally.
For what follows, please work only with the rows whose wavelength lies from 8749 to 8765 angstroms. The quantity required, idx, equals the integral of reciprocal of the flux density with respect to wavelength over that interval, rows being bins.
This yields 0.91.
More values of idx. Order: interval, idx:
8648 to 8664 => 1.02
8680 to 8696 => 0.93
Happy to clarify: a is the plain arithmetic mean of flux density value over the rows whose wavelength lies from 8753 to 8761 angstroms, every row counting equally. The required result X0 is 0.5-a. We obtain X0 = -17.1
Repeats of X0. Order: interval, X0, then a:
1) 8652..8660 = -15.1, 15.6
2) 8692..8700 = -16.9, 17.4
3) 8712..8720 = -16.9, 17.4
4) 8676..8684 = -16.3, 16.8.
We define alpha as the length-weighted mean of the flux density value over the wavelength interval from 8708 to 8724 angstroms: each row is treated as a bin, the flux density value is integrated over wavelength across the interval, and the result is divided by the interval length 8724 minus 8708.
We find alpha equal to 17.5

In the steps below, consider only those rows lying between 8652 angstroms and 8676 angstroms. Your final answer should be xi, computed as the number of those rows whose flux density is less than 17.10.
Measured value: 6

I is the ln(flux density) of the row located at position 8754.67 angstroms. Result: 2.87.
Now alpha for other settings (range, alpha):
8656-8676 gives 15.5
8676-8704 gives 17.2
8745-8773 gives 17.5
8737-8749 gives 17.8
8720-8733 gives 17.5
